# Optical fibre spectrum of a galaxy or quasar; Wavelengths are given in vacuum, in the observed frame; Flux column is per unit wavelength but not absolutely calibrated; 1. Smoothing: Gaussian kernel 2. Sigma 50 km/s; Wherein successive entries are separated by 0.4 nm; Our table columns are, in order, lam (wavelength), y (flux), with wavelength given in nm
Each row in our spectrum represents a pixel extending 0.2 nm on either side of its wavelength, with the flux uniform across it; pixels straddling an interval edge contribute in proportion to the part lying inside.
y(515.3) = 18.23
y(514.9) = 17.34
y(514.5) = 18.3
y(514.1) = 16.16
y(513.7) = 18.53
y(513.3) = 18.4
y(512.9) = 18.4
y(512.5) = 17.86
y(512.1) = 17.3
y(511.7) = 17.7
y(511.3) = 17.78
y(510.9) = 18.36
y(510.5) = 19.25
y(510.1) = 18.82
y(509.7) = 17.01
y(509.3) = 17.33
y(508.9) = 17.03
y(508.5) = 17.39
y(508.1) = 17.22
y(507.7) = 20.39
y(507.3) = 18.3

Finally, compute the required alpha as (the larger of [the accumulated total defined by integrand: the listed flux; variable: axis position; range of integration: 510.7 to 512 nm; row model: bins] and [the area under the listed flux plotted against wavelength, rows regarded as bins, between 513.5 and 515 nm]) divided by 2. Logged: 13.2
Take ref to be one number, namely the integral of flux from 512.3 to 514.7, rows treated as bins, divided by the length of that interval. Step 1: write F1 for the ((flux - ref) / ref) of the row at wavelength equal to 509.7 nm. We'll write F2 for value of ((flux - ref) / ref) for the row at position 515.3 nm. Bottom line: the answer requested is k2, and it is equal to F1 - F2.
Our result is -0.07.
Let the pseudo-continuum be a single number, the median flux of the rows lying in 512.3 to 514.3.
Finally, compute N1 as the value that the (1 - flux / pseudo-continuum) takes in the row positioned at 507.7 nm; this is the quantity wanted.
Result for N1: -0.11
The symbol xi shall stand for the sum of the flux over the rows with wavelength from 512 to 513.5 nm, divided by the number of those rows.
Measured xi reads 18.0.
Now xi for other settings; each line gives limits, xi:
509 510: 17.2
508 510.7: 17.7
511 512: 17.7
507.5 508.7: 18.3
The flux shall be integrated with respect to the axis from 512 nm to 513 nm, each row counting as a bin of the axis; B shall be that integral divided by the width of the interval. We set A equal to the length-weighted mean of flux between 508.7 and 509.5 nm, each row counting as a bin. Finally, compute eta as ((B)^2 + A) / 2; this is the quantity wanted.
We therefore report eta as 168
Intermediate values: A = 17.2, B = 17.9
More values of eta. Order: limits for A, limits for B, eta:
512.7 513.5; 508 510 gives 158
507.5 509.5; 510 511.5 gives 181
